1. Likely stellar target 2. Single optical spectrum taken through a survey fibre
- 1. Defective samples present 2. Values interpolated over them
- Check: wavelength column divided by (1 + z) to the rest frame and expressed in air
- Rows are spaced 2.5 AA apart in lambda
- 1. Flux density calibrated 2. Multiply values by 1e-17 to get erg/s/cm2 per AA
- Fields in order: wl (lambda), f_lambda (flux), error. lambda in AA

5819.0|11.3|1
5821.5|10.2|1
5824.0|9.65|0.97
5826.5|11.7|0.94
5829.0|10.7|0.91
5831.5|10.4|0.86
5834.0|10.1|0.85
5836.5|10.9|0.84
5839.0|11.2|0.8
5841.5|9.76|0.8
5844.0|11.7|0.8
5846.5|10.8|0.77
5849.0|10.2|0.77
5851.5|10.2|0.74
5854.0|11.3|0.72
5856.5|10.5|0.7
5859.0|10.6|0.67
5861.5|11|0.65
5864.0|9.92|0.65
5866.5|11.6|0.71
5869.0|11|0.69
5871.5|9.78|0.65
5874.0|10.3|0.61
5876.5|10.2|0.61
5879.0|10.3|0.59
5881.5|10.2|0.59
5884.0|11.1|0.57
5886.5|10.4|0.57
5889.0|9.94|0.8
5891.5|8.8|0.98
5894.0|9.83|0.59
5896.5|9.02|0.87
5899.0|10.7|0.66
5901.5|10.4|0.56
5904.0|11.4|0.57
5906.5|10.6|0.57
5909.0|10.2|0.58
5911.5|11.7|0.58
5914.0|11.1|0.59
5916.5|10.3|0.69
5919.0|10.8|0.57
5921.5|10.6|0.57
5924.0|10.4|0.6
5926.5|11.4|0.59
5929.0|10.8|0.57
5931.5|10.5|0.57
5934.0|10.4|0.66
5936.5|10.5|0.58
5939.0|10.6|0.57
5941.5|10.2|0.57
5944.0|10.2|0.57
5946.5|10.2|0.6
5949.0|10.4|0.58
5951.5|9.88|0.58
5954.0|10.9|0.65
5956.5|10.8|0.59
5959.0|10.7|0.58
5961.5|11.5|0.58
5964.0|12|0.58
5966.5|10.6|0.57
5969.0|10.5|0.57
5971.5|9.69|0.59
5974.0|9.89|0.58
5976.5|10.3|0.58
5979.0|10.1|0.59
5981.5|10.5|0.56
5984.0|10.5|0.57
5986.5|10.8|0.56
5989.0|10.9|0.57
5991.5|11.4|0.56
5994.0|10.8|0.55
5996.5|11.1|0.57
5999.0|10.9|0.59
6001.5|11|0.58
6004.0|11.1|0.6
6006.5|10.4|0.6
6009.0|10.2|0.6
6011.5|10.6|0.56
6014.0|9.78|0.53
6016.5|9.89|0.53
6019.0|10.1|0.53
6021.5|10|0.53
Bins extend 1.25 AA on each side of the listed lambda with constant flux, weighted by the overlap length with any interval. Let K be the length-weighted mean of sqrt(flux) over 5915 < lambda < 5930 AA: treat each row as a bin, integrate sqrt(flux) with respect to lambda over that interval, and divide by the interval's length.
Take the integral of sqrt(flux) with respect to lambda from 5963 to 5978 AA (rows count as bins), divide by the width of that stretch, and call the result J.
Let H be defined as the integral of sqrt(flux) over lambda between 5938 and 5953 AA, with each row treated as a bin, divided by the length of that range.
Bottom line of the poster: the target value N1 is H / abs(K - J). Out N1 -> 78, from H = 3.20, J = 3.23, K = 3.27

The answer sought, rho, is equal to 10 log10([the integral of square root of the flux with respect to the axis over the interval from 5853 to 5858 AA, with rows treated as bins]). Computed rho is 12.2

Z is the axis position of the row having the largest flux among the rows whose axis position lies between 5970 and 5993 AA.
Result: 5991.5 AA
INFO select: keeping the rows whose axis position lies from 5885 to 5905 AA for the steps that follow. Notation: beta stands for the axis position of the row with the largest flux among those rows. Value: 5904.0 AA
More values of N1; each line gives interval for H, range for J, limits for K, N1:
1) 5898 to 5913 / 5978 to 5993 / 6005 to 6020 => 40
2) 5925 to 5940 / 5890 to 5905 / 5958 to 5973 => 26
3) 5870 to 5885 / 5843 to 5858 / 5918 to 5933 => 1216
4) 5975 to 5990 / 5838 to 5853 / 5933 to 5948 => 74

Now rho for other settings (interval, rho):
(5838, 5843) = 12.1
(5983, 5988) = 12.1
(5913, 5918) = 12.1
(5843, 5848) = 12.2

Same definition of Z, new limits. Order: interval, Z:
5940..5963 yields 5961.5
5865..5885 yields 5866.5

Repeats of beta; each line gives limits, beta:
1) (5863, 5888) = 5866.5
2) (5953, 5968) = 5964.0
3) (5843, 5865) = 5844.0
